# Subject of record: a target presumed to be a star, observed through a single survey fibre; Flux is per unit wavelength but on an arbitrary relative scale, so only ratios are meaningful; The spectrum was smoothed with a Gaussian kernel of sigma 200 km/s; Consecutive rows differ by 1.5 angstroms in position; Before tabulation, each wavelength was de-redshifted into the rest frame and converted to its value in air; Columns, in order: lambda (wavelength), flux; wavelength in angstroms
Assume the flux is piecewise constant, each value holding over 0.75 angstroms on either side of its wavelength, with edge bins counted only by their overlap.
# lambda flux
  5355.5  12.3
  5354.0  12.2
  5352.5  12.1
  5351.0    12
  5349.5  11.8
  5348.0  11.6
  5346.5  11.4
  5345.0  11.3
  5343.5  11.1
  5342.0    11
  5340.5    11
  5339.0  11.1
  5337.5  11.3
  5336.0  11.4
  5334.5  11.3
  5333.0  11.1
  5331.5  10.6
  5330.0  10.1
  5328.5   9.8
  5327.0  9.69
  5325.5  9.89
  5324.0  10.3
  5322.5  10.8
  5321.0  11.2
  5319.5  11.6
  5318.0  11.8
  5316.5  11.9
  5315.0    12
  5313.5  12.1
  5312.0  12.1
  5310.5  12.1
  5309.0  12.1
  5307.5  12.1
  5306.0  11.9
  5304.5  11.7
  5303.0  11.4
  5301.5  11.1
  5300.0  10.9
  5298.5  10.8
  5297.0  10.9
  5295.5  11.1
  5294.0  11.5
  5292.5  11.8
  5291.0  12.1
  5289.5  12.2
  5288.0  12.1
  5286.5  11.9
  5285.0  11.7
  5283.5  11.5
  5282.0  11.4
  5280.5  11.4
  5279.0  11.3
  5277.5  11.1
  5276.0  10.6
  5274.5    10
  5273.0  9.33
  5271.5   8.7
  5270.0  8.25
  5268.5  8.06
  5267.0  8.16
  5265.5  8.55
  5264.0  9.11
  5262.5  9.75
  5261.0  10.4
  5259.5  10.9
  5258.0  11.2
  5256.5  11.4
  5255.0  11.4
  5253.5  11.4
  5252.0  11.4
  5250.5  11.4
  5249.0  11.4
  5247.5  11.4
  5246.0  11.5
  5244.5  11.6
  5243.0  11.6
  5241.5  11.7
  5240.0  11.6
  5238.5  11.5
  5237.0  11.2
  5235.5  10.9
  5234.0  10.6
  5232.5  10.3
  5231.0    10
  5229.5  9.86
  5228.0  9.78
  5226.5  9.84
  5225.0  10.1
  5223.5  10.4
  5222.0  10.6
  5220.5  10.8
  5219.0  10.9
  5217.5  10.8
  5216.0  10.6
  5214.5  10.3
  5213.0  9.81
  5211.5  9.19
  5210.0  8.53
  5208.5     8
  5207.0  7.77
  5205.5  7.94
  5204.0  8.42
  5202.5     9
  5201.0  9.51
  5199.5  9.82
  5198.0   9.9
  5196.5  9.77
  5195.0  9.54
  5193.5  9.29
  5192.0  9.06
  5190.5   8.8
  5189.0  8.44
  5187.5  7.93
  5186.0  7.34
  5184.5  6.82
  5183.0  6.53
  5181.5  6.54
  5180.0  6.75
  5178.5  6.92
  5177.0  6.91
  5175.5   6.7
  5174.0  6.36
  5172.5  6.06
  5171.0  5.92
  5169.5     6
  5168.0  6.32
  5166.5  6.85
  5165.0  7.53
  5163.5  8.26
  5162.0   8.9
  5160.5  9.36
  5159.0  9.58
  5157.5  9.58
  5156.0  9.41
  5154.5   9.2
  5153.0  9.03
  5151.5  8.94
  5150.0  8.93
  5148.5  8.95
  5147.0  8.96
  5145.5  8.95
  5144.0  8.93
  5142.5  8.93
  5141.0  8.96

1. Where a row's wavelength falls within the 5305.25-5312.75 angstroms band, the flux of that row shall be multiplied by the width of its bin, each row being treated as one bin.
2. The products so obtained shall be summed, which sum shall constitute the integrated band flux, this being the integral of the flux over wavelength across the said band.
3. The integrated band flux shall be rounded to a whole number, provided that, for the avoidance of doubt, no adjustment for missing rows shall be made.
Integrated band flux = 90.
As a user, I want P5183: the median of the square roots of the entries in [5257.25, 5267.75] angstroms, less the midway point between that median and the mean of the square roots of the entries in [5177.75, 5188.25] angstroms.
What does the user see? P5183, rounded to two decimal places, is 0.24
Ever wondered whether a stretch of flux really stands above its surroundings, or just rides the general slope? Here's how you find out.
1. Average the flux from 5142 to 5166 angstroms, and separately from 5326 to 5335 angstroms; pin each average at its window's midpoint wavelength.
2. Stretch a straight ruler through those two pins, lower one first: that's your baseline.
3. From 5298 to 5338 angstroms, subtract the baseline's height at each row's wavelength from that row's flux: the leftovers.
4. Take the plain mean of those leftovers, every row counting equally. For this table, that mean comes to 0.9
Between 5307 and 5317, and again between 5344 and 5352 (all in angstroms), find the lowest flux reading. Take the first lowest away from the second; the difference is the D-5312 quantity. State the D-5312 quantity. -0.6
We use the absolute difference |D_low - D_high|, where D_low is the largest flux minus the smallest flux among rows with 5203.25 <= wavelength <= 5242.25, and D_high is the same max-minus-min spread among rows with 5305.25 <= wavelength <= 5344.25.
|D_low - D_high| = 1.5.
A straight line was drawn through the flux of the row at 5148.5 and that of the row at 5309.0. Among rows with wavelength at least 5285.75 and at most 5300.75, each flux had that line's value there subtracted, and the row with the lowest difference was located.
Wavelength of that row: 5298.5 angstroms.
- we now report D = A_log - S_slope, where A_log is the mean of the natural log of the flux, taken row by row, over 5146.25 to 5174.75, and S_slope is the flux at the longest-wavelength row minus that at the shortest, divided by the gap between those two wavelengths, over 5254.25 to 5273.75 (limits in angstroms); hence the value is 2.19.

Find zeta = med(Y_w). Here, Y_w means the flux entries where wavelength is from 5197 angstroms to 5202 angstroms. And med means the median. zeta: 9.8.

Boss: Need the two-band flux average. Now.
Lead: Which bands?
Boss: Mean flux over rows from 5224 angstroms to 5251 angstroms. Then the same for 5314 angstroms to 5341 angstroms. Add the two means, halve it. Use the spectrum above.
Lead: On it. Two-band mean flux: 10.9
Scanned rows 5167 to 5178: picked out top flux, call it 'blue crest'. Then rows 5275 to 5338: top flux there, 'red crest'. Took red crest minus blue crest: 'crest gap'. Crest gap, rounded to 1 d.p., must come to 5.3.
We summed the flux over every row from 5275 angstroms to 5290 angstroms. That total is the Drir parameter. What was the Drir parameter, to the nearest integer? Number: 115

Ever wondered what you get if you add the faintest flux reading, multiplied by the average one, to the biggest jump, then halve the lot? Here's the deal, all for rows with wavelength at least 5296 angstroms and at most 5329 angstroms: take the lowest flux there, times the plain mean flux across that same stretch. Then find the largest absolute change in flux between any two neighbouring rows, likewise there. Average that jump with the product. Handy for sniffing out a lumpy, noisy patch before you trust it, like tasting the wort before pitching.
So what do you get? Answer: 55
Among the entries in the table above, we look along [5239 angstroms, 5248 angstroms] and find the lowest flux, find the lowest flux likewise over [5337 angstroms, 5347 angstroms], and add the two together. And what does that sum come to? 22.4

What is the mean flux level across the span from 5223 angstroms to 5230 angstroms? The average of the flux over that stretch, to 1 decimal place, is 10.0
